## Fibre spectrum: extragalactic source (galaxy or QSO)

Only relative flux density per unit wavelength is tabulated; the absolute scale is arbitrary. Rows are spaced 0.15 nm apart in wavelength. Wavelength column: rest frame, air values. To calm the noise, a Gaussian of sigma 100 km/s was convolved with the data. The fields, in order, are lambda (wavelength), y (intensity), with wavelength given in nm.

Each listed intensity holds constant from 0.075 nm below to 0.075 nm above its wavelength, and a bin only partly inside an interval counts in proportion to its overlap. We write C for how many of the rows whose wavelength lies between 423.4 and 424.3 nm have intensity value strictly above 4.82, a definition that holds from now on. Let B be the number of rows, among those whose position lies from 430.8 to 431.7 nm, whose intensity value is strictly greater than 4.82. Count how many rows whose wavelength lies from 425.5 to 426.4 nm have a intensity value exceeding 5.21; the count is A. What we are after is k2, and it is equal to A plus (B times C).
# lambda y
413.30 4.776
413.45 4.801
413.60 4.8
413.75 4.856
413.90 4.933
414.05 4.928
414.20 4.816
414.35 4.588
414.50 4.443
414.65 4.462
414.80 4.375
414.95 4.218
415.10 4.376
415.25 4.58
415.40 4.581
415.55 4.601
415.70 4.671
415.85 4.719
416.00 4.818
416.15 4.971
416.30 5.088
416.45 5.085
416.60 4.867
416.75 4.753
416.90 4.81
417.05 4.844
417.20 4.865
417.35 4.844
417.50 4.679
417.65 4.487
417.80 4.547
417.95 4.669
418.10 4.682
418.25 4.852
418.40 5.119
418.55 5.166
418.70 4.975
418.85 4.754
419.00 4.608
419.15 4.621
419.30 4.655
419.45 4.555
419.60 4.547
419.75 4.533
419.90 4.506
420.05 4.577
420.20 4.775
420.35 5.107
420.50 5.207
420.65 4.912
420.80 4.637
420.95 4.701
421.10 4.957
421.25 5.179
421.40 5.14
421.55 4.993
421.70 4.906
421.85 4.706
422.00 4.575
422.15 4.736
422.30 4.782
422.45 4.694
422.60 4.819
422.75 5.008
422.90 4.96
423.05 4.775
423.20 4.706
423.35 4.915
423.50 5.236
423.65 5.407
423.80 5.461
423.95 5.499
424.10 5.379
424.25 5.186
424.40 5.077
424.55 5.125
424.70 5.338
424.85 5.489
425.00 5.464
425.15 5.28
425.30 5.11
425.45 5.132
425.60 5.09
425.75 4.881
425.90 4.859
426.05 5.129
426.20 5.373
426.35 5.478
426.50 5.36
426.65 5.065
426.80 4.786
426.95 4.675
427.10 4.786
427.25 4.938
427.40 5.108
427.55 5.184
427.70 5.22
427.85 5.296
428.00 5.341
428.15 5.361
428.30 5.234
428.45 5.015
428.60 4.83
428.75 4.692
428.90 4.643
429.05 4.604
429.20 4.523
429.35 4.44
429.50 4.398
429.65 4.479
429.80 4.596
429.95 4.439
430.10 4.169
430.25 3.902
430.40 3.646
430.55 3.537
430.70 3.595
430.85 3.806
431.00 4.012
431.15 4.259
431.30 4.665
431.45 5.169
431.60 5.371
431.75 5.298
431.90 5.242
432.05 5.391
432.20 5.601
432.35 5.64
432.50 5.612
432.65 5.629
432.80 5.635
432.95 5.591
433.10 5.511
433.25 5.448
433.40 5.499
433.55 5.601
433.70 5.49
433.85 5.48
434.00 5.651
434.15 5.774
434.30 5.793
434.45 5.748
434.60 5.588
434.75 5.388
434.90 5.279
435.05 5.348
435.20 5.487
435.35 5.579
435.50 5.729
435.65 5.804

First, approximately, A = 2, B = 2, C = 6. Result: 14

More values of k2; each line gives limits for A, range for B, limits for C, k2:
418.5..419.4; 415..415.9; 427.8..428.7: 0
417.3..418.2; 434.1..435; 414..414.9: 6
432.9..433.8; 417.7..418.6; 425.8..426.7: 24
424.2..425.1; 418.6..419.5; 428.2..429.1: 6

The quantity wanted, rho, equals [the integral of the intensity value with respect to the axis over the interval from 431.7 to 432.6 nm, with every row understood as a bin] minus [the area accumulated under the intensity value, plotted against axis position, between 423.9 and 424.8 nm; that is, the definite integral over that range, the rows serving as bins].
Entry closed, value 0.2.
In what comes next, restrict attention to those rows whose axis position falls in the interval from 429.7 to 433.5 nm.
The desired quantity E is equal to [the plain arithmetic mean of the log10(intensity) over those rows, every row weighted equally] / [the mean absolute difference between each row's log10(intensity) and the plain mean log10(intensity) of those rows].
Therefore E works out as 10.5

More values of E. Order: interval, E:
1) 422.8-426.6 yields 42.4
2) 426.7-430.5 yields 21.0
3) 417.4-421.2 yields 40.9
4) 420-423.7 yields 42.8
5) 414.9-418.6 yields 40.9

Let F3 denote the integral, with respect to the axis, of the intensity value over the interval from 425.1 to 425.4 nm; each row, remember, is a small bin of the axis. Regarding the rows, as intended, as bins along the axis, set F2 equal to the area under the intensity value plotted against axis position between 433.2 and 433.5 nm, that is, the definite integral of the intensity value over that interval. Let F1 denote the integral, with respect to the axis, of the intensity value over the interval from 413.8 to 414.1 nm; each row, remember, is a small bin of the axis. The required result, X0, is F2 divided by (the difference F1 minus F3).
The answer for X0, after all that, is -21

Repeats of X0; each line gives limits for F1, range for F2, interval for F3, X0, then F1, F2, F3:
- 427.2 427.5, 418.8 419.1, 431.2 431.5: 23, 1.51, 1.40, 1.45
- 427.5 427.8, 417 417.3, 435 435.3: -22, 1.56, 1.46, 1.63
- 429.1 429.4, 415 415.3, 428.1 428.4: -6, 1.35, 1.33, 1.58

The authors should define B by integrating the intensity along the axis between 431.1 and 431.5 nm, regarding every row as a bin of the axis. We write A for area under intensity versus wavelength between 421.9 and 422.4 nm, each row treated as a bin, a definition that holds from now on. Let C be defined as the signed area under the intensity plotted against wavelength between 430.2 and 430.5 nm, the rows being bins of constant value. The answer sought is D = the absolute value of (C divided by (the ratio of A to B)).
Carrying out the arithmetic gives 0.9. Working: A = 2.3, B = 2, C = 1.1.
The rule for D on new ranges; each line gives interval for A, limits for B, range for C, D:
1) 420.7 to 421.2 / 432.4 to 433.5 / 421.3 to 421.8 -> 6.4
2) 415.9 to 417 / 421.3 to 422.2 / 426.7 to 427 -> 1.2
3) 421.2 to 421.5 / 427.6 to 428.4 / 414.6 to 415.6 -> 12.2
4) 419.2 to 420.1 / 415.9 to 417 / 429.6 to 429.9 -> 1.8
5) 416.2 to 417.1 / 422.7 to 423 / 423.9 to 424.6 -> 1.2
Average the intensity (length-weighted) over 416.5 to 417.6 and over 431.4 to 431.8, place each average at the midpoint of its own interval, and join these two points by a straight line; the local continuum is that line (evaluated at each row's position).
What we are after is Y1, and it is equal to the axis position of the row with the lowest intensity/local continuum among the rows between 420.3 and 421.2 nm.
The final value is 420.80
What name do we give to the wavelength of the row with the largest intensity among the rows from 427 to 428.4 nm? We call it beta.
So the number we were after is 428.15 nm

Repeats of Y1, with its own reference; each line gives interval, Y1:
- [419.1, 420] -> 419.90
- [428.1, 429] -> 428.90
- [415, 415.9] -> 415.10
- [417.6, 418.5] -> 417.65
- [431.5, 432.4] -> 431.90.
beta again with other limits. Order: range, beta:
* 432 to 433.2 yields 432.35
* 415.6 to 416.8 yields 416.30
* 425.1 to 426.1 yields 425.15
